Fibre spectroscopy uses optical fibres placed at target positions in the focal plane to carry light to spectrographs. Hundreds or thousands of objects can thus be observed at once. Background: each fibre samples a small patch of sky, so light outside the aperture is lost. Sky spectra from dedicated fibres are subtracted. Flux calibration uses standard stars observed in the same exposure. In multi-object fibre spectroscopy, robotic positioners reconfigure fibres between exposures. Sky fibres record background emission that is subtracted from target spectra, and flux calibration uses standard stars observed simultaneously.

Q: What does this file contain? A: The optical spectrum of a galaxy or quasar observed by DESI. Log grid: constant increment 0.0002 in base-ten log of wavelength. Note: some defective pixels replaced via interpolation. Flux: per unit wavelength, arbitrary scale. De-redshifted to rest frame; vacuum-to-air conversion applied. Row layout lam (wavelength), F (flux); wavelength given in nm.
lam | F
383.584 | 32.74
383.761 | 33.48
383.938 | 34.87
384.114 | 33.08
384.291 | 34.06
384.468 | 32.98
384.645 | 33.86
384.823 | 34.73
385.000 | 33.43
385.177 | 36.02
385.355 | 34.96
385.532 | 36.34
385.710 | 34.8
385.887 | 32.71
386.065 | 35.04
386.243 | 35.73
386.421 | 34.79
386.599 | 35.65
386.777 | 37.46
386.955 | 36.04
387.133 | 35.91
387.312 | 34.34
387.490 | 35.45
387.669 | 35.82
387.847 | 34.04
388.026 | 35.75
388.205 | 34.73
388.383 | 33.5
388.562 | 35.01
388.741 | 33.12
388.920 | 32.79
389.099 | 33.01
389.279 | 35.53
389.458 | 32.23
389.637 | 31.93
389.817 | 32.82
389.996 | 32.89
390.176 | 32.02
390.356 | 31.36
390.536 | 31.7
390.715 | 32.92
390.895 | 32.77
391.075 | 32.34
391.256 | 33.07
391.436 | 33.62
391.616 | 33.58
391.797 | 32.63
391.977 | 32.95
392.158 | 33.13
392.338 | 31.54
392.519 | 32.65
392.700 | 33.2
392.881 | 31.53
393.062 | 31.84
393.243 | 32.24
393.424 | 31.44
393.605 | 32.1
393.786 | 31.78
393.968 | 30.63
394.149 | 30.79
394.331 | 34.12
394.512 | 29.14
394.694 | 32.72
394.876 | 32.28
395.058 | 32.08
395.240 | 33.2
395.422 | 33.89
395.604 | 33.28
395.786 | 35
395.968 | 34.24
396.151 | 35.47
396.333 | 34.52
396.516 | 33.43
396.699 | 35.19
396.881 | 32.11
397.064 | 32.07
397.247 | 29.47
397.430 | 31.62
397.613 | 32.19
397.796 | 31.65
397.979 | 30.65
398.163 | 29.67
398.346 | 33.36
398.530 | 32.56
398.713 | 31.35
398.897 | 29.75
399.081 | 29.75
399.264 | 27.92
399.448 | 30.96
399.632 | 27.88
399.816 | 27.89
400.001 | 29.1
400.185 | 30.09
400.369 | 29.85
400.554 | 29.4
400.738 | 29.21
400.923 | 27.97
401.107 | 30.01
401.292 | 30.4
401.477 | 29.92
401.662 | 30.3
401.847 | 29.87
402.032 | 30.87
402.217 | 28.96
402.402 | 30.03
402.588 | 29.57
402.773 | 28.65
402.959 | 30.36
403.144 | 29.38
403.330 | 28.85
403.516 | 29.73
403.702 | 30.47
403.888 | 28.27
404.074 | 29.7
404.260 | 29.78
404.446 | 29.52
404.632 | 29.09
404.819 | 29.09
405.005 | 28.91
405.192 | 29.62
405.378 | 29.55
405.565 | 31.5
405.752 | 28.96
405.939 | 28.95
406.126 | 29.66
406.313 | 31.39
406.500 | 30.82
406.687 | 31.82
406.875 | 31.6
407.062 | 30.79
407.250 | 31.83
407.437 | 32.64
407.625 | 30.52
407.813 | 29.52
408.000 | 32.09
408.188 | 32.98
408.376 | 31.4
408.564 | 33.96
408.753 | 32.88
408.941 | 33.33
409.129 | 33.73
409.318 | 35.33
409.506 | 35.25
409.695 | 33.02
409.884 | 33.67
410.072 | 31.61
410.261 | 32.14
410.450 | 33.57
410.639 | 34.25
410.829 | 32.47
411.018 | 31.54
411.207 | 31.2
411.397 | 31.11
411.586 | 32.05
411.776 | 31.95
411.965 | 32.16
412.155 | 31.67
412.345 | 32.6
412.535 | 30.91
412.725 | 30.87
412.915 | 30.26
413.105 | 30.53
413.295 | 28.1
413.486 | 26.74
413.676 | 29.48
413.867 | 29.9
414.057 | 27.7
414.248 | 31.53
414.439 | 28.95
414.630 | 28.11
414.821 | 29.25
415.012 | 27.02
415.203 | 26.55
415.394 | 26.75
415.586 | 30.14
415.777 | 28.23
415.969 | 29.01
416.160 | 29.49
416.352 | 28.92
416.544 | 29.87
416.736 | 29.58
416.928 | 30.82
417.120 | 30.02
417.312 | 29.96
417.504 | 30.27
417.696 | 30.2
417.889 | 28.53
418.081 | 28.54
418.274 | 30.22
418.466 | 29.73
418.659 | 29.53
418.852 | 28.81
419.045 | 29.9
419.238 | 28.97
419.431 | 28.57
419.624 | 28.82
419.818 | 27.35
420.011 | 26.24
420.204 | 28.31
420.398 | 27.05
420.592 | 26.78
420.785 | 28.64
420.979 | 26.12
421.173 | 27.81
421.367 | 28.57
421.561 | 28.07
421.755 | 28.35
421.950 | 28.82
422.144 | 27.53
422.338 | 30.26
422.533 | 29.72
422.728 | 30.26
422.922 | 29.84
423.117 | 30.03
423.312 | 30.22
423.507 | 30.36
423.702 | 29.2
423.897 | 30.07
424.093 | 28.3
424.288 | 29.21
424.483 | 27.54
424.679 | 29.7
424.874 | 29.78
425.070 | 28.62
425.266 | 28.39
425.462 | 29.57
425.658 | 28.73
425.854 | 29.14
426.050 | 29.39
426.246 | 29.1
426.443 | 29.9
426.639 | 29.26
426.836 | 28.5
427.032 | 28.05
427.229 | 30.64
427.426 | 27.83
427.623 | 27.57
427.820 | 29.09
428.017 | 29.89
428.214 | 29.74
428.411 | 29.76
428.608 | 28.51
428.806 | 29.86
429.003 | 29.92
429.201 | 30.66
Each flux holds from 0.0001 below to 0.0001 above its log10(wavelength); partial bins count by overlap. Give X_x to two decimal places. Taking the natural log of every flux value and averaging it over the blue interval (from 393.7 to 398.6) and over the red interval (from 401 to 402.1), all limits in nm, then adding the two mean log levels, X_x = 6.89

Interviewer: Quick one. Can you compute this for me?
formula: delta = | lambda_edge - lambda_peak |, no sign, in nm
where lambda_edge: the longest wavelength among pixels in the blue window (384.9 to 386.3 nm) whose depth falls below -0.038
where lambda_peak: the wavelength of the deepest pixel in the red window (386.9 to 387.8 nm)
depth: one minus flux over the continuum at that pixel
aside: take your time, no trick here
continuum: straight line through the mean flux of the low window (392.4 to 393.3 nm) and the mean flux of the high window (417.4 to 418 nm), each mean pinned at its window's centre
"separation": 1.07 nm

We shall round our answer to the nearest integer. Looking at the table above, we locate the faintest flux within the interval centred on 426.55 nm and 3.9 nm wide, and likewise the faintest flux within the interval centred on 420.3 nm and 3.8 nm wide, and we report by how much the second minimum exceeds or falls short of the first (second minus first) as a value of -1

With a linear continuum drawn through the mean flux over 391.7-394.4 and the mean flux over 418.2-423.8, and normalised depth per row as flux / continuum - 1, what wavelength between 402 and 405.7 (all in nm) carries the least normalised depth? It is 403.888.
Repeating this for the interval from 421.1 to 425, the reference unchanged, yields 422.144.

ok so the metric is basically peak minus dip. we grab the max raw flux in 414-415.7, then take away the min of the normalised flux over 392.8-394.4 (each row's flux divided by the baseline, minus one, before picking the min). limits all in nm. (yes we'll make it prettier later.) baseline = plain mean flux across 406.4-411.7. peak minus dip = 31.6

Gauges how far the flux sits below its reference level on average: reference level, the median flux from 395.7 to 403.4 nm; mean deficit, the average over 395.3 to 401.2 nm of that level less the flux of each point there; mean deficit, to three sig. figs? -1.24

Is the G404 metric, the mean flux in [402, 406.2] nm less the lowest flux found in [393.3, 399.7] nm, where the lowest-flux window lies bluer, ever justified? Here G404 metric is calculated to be 2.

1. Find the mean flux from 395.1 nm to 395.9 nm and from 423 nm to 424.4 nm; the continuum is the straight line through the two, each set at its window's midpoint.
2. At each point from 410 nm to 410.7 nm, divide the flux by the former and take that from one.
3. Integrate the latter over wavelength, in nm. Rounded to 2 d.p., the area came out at -0.03 nm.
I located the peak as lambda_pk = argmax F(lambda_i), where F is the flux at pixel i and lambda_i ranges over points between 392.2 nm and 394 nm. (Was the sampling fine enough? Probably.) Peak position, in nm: 392.700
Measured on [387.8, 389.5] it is 388.026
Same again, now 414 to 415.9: 414.248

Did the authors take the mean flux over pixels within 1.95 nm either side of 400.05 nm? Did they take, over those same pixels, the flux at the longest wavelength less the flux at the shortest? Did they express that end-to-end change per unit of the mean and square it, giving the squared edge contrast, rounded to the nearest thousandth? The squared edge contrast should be 0.000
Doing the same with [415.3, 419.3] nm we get 0.006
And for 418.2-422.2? 0.009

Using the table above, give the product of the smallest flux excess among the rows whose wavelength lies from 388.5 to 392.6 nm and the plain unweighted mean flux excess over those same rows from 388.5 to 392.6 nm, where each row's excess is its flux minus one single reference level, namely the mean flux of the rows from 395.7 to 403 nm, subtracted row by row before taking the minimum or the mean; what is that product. 1.1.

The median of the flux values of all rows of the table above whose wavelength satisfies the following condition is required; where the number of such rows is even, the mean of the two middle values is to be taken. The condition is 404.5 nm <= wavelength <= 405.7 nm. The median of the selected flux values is 29.3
